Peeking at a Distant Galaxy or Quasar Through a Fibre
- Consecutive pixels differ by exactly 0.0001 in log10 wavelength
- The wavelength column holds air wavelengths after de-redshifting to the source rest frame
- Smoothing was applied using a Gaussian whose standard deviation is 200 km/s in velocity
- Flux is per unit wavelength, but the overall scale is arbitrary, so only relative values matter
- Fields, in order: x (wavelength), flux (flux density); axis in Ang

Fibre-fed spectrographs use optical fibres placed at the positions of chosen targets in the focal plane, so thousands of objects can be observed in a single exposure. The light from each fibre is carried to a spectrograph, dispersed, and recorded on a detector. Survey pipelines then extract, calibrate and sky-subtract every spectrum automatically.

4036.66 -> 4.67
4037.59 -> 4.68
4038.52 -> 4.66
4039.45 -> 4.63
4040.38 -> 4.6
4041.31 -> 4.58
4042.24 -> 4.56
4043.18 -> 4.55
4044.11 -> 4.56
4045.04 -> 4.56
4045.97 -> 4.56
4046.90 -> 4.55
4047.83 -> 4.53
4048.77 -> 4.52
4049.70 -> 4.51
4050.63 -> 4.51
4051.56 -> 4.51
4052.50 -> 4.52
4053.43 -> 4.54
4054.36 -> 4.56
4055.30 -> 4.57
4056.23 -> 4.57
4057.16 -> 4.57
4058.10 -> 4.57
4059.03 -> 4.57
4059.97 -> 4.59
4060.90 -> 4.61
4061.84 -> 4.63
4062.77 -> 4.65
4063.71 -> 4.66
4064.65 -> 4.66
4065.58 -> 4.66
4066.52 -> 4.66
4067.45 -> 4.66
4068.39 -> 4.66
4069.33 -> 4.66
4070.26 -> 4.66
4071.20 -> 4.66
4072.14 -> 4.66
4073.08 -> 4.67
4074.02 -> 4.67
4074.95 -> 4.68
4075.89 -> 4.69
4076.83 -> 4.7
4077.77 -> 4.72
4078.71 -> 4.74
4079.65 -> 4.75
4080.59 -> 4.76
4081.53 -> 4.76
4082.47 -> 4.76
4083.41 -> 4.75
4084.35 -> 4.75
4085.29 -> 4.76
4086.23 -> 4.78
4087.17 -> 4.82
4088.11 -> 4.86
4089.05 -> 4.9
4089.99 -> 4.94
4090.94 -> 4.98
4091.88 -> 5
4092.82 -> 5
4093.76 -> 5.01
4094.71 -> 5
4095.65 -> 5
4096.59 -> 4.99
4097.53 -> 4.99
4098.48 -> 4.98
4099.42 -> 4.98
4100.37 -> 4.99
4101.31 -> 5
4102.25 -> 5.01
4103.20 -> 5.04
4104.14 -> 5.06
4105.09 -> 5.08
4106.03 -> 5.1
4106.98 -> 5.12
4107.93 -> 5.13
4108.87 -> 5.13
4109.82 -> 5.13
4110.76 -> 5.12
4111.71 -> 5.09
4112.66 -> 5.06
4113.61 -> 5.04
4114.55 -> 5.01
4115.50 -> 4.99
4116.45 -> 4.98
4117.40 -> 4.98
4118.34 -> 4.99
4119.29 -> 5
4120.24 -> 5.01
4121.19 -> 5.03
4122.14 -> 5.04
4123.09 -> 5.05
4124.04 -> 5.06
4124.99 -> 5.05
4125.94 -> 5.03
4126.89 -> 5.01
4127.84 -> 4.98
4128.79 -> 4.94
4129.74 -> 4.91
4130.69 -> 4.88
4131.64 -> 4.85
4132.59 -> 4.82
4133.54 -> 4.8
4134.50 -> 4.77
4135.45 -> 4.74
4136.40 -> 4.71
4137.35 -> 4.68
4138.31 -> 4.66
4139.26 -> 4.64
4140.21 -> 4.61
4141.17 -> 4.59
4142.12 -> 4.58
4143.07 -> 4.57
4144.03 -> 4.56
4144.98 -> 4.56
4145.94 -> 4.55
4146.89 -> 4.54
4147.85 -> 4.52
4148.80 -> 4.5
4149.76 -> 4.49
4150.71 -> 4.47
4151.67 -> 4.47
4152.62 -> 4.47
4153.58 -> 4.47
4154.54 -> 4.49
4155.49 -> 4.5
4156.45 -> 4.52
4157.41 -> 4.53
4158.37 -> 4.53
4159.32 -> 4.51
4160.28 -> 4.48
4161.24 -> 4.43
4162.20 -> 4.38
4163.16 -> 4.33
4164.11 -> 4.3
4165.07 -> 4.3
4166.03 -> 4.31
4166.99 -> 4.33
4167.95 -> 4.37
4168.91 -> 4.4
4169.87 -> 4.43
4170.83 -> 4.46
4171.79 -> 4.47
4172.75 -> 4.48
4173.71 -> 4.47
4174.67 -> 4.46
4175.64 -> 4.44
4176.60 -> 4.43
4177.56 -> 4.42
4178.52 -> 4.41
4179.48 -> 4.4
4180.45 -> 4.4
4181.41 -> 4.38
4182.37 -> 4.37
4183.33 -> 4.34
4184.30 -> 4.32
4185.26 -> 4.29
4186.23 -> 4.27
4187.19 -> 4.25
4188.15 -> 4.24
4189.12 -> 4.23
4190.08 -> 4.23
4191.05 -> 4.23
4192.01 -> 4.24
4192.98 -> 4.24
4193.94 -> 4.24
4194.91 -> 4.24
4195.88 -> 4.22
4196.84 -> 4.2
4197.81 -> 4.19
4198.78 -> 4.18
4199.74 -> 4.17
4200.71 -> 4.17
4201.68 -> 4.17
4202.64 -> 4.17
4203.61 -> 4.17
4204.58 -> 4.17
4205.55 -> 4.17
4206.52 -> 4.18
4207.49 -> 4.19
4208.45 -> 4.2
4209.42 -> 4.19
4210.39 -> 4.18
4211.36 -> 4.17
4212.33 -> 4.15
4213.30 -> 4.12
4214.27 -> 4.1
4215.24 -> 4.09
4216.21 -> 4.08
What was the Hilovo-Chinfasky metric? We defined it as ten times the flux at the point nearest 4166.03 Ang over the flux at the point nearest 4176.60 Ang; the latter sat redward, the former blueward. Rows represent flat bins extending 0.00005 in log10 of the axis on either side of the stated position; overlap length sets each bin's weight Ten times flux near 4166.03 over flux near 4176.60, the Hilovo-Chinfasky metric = 9.7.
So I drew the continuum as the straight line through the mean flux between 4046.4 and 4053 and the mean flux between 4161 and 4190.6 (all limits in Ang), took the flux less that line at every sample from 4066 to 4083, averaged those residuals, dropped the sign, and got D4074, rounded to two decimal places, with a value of 0.20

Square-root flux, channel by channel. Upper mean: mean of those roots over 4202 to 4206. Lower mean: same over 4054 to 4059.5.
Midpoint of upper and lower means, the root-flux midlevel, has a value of 2.09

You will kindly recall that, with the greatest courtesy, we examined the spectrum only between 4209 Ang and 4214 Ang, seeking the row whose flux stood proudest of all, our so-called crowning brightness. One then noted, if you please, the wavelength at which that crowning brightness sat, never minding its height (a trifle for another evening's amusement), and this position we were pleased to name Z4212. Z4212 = 4209.42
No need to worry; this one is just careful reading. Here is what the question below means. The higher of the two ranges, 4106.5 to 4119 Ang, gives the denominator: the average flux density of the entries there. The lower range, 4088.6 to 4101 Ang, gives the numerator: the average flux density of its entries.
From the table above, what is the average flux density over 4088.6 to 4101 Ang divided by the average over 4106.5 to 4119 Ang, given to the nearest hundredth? 0.98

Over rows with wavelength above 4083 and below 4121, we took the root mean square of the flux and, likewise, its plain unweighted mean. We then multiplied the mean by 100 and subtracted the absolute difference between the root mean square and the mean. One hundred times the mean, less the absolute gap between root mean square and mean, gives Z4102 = 499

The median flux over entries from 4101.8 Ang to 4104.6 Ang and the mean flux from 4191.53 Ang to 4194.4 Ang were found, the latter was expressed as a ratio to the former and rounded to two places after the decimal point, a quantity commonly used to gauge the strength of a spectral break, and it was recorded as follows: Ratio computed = 0.84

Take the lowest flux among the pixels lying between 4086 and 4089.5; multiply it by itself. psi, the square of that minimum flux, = 23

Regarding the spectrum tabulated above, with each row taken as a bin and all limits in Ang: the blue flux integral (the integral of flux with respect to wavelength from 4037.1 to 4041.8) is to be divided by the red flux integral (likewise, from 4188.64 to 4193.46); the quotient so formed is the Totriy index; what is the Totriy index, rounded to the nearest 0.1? 1.1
